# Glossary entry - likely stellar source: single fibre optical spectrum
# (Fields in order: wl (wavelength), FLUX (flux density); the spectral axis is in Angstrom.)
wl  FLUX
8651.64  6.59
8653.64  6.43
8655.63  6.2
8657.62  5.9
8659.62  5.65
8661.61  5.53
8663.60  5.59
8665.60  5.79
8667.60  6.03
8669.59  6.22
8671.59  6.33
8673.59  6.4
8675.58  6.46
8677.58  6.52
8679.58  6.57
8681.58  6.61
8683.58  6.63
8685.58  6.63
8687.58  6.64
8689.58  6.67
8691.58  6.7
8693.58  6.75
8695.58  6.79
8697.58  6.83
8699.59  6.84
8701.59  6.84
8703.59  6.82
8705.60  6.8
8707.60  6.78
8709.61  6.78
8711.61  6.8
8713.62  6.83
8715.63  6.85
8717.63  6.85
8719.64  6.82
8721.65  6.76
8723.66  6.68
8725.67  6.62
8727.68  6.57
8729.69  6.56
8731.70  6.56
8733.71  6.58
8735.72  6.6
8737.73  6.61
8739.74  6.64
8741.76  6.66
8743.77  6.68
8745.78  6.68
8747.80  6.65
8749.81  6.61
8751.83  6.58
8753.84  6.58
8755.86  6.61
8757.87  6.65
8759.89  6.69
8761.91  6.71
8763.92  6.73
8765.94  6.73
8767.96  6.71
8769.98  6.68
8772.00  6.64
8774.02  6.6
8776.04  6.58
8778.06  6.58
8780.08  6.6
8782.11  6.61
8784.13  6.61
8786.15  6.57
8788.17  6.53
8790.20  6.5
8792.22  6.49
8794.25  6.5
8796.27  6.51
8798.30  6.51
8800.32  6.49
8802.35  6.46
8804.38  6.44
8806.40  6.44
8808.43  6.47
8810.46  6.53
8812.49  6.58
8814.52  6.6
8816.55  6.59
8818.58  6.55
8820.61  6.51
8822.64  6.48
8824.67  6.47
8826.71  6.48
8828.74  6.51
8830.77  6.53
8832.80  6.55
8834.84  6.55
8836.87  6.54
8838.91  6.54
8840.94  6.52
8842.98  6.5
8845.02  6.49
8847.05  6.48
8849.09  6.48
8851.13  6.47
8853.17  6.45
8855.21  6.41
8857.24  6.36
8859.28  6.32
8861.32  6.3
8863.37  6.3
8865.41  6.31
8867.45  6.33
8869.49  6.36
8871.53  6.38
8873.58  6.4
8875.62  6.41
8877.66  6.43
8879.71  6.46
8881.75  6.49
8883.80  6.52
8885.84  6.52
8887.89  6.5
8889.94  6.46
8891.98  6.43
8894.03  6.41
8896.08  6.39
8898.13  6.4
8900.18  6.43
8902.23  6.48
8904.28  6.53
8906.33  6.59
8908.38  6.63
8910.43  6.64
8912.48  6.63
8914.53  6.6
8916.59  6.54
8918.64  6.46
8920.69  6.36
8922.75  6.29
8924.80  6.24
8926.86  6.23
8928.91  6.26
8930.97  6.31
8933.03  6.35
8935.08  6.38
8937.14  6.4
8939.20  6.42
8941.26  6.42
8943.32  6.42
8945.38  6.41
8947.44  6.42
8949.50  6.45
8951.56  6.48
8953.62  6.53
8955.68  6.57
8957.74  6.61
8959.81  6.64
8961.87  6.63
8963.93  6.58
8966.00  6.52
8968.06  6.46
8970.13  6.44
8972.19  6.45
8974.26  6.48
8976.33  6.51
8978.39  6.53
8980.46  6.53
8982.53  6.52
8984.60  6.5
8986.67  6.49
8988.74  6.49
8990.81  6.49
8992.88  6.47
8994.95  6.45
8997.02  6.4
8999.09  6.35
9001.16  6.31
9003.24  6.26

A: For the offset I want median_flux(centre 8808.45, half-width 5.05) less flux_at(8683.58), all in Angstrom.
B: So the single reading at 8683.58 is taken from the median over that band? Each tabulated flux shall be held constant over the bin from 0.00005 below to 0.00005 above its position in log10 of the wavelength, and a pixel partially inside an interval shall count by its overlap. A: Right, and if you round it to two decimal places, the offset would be -0.16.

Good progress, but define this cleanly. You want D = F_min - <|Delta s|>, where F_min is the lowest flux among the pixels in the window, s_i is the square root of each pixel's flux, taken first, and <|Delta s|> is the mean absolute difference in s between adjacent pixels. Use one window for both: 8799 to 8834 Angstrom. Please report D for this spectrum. 6.43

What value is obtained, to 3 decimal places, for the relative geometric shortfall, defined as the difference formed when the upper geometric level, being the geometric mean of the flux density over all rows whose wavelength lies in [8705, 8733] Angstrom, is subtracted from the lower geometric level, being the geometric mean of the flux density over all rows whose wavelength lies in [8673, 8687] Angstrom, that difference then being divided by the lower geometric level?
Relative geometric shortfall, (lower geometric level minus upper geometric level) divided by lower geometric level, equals -0.029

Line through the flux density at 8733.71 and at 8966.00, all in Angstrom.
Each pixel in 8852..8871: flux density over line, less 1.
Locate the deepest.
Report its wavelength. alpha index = 8861.32 Angstrom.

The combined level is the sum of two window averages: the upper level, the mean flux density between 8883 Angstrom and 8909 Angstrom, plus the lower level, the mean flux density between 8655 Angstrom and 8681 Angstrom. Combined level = 12.6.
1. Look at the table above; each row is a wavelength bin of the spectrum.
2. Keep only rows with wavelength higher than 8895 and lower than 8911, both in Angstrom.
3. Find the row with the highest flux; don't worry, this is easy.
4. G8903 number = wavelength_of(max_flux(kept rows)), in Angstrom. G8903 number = 8910.43 Angstrom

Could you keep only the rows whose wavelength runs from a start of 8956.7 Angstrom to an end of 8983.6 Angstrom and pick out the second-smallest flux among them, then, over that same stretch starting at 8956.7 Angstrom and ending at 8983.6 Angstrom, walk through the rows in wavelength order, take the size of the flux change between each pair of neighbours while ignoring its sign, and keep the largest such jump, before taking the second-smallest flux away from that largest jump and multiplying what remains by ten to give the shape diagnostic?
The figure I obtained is -63.9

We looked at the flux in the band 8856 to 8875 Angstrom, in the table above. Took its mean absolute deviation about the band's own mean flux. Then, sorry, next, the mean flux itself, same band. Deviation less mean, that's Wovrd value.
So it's -6.31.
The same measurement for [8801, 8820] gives -6.46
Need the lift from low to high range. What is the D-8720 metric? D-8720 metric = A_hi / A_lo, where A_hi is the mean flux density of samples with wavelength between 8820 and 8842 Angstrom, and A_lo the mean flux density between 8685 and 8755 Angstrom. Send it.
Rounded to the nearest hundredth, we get 0.97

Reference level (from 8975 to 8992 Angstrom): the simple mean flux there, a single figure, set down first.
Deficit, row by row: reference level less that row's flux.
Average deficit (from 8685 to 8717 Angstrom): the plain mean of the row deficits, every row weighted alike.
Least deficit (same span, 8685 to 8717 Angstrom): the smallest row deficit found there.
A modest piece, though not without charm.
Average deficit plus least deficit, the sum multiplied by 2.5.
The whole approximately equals -1.5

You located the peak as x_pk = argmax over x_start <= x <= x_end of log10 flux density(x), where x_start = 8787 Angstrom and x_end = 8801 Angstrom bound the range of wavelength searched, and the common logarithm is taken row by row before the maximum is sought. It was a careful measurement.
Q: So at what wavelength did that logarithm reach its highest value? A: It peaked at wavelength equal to 8788.17 Angstrom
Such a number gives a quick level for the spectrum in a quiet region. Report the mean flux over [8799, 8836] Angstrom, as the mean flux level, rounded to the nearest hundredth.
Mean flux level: 6.51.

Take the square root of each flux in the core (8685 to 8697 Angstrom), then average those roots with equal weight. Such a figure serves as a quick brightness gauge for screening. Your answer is 2.59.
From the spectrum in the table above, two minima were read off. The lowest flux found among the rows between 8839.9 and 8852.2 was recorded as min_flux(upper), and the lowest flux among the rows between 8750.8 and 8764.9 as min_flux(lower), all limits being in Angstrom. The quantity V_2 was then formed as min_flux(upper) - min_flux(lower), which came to -0.1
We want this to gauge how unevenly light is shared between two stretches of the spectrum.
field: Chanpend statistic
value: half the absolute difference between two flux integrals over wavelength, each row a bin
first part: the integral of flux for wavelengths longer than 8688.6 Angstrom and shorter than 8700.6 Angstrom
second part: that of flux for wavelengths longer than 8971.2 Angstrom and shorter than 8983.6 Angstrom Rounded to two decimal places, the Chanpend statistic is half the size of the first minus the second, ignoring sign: 0.29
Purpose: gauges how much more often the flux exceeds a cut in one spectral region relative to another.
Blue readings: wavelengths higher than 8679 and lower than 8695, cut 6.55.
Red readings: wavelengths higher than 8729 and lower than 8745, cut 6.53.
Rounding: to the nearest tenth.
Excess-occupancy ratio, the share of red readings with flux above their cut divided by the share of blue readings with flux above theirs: 1.0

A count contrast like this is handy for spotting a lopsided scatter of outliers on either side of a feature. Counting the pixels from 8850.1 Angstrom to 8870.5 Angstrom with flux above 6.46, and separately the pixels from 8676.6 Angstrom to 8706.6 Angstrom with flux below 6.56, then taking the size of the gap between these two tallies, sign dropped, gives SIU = 0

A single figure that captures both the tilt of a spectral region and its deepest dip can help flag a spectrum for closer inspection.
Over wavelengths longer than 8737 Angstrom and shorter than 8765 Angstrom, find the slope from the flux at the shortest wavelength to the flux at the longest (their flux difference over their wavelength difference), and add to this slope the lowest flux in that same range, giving 6.58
